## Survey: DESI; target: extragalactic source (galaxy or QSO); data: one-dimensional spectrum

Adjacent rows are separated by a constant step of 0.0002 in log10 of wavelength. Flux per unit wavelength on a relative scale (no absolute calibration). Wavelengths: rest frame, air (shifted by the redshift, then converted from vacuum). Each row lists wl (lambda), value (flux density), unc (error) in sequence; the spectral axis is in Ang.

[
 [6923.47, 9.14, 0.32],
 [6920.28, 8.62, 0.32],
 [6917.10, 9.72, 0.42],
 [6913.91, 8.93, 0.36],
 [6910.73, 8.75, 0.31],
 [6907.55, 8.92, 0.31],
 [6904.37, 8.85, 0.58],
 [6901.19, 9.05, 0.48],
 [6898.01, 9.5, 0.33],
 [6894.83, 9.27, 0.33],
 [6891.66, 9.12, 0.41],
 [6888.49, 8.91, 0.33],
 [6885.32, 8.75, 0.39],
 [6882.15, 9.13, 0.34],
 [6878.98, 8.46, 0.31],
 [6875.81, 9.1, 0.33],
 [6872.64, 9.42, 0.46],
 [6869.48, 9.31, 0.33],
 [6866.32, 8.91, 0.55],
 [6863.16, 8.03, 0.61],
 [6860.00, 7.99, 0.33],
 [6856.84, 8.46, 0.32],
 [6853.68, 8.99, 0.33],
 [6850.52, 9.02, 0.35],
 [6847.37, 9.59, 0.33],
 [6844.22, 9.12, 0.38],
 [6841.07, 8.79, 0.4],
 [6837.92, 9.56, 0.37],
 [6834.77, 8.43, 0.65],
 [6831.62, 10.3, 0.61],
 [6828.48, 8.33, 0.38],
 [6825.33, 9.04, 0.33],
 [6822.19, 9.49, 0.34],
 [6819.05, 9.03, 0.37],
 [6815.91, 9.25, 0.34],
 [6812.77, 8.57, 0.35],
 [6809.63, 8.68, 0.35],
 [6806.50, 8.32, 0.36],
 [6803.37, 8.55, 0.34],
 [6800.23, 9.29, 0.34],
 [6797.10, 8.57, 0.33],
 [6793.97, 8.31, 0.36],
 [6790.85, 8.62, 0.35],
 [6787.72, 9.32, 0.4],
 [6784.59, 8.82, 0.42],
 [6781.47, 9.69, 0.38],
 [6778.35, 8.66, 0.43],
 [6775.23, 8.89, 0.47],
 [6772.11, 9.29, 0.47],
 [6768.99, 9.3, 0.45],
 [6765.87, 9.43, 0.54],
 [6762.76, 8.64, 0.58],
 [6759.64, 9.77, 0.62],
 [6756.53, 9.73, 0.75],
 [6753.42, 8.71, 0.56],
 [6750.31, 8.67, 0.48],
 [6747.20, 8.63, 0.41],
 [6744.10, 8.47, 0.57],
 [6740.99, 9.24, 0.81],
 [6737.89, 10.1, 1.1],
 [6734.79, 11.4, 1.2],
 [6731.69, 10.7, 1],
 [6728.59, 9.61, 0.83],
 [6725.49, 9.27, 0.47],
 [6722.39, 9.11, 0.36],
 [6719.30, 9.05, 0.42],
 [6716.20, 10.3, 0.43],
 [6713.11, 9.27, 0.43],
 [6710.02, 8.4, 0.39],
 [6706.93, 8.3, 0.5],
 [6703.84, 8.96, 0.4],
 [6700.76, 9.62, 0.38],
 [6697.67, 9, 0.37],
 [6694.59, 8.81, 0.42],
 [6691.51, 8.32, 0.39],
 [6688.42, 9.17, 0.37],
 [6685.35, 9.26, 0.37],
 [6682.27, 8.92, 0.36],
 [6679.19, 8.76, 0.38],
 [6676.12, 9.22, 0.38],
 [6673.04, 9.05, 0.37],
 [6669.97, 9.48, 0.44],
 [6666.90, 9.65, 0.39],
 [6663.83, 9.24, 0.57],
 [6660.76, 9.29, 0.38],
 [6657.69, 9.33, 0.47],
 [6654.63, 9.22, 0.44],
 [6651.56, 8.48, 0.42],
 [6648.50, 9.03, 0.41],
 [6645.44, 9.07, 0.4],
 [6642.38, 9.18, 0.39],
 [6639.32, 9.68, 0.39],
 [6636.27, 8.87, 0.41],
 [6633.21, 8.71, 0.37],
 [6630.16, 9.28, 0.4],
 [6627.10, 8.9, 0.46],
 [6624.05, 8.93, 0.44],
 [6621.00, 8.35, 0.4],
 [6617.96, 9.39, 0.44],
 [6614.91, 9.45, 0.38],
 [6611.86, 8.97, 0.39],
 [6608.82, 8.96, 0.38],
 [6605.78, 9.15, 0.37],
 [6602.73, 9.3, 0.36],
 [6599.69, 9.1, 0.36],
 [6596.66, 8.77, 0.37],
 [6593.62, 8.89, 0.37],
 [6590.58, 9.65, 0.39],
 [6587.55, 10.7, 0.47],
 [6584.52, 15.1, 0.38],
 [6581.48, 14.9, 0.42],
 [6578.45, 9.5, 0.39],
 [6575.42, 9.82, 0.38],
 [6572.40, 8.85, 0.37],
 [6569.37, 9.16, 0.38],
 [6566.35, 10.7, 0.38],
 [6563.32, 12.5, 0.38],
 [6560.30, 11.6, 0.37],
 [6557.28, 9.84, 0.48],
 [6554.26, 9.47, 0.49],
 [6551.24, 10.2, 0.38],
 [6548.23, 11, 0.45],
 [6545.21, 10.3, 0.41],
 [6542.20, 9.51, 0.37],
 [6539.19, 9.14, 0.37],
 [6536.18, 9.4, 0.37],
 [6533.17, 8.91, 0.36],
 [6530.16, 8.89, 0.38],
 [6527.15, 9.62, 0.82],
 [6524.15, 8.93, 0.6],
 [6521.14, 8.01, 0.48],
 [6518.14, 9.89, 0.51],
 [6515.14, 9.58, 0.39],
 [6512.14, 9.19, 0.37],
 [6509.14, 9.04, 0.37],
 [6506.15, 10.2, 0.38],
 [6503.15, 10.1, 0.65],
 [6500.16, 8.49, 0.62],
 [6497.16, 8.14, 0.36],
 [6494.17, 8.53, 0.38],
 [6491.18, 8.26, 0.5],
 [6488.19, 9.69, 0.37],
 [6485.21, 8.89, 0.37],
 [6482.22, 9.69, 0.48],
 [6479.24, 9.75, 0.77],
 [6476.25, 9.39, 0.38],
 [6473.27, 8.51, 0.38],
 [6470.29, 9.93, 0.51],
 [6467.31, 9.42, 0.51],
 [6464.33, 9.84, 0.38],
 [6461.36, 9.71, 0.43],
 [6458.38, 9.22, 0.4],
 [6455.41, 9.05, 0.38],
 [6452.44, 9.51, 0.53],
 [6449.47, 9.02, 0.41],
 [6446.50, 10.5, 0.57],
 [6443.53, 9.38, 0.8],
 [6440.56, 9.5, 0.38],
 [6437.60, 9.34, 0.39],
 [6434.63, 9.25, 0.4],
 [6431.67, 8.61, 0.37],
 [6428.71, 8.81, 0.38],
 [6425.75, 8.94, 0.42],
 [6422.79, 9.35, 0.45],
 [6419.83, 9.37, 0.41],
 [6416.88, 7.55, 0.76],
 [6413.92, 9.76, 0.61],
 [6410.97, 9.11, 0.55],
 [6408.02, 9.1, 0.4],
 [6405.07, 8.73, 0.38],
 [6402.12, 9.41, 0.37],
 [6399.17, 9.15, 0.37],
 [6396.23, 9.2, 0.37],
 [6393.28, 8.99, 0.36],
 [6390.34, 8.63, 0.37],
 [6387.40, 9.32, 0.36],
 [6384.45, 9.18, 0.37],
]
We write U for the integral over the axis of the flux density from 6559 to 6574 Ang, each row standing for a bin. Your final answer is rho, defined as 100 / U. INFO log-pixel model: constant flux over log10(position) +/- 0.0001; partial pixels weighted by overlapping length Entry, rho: 0.63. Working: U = 158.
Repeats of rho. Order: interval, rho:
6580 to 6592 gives 0.66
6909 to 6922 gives 0.85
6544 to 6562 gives 0.53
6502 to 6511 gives 1.14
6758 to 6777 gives 0.57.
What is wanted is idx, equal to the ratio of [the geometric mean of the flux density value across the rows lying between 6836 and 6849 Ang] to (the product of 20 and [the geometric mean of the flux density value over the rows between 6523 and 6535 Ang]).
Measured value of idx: 0.051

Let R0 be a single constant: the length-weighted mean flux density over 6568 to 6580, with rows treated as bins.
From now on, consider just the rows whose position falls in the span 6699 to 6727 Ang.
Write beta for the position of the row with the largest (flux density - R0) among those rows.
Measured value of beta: 6716.20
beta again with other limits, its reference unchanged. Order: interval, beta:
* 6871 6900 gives 6898.01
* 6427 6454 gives 6446.50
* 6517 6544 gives 6518.14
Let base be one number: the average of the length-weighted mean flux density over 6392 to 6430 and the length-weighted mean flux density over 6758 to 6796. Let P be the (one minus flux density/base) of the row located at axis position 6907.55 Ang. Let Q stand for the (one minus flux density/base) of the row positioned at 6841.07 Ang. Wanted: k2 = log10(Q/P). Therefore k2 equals 0.3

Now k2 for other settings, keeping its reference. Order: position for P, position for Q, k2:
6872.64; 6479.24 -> 0.3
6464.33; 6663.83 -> -0.6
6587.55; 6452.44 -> -0.6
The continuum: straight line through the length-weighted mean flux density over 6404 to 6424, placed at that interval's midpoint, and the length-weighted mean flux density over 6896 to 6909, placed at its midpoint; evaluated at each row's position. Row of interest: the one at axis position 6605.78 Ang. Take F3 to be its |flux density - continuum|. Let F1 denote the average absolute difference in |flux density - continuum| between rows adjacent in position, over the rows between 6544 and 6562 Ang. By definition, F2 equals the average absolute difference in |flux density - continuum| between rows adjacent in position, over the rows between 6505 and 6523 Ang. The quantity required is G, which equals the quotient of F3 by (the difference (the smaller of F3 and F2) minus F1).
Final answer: -0.2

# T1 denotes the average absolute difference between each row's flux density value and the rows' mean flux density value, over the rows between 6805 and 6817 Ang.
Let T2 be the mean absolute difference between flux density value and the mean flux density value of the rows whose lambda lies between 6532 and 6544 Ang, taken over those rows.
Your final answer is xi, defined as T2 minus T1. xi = -0.06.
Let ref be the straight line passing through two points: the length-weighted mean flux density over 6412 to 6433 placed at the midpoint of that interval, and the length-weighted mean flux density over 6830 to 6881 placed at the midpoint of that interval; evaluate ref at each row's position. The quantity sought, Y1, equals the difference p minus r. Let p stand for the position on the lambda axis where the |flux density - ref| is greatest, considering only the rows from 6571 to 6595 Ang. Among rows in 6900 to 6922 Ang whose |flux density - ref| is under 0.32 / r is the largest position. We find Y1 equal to -329.4 Ang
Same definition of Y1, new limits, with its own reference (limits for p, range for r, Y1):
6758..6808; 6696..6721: 40.3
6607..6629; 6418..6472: 162.6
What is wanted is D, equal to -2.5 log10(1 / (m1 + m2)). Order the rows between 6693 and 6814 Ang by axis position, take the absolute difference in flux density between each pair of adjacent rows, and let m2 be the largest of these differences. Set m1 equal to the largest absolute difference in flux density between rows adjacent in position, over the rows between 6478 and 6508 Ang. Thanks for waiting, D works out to 1.16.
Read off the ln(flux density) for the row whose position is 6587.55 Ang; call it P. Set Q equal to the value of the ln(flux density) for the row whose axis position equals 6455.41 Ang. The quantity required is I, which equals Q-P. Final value -0.17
